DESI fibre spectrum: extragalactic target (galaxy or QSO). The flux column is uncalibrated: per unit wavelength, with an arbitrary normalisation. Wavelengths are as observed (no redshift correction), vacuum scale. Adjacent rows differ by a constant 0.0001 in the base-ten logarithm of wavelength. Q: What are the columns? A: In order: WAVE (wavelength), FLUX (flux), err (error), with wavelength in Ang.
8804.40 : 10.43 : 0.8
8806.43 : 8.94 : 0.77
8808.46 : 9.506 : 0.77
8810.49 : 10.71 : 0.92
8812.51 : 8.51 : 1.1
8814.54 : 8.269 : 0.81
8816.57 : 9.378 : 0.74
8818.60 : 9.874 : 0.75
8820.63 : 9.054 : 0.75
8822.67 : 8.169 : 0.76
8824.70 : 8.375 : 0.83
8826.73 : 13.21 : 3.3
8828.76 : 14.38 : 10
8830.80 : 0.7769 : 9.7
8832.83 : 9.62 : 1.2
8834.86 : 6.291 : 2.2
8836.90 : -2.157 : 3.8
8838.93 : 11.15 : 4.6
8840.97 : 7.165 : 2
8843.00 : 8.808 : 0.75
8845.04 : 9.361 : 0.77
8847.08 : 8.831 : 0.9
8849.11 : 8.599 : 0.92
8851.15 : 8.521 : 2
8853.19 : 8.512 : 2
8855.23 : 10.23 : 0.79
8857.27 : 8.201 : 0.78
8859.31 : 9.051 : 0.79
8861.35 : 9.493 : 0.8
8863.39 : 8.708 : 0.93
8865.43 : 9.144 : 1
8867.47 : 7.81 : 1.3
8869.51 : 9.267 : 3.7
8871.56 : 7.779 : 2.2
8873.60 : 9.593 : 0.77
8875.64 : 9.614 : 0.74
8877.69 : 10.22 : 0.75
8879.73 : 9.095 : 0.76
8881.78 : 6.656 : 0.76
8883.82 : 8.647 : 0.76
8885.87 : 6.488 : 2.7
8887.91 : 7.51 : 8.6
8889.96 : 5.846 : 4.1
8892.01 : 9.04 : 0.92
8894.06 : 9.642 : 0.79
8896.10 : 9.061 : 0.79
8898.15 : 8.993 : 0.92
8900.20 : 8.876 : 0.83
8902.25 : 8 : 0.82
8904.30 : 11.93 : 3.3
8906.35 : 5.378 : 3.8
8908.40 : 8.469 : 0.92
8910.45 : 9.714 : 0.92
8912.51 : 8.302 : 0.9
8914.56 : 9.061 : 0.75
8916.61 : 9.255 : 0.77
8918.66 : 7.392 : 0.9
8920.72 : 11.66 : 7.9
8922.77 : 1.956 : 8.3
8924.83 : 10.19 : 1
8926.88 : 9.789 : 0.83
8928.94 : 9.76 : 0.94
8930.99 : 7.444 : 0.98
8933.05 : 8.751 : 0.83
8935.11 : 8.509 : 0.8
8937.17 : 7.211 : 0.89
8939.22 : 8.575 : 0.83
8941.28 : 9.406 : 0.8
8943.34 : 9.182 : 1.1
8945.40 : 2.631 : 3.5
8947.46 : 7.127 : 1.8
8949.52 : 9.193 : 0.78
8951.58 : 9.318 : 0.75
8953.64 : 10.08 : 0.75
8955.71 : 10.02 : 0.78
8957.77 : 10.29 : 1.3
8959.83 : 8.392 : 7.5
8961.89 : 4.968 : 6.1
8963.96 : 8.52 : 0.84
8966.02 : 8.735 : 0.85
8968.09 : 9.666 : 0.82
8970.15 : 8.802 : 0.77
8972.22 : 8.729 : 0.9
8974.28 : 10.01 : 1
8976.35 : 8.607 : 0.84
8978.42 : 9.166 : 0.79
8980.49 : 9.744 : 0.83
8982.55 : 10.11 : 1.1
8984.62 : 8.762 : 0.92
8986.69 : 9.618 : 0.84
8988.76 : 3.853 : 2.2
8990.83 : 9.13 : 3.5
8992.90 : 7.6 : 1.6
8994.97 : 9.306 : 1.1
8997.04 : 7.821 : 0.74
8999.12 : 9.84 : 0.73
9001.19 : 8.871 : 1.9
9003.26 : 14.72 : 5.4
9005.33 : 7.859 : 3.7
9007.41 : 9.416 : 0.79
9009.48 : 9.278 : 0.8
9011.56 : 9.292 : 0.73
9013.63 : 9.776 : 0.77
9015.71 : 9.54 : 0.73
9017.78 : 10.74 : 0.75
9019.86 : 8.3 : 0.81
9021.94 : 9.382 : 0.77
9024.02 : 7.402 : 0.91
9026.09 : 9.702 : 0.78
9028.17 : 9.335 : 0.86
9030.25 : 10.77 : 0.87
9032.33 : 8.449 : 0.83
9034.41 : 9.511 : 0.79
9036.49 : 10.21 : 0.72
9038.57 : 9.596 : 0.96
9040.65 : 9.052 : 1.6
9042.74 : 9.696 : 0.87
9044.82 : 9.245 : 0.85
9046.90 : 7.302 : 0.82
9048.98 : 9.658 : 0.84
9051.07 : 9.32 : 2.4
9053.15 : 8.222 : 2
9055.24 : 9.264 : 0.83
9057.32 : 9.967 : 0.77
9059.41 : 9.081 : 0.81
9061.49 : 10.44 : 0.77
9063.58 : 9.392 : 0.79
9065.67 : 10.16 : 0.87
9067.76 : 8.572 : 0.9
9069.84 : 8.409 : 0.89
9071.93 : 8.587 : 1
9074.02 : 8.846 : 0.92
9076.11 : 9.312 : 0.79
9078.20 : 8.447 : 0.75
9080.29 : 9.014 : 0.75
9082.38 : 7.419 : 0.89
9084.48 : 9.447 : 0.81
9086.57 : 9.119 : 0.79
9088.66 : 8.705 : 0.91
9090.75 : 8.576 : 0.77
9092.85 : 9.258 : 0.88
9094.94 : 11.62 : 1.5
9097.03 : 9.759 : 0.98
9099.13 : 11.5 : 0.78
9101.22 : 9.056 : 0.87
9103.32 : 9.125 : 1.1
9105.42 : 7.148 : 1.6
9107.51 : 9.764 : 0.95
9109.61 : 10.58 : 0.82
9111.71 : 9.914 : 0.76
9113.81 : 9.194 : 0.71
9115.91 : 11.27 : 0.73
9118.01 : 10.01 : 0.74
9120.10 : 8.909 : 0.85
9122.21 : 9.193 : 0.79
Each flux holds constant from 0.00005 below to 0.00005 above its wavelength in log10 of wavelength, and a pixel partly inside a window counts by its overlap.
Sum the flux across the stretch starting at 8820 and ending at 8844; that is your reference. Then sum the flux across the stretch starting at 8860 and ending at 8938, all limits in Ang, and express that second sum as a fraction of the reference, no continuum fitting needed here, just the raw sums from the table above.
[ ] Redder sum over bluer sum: 3.4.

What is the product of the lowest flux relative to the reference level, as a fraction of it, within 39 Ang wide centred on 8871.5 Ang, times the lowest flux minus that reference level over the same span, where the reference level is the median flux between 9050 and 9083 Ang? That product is -2.07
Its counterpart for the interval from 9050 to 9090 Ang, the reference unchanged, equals -1.34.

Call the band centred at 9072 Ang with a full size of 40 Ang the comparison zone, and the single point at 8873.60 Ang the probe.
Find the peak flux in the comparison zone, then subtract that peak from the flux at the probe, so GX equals -0.8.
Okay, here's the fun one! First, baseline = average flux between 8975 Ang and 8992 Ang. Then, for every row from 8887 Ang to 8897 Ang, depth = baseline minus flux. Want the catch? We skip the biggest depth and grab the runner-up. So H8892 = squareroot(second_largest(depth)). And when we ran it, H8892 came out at 1.06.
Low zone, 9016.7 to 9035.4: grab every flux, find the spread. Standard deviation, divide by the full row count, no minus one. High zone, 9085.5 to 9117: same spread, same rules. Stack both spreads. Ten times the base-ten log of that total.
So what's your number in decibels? 3.4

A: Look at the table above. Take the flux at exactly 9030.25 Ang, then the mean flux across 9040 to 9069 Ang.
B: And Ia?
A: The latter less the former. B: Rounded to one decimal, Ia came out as -1.5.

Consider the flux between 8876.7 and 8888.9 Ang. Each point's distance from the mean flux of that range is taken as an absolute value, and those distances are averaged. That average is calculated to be 1.2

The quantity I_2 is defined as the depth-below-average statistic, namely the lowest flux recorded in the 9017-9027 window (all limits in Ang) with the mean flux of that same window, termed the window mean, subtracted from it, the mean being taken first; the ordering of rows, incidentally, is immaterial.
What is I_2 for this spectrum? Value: -1.7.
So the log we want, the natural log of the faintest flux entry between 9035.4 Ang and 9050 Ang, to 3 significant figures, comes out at 1.99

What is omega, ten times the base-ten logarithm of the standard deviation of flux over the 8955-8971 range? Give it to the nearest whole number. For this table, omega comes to 2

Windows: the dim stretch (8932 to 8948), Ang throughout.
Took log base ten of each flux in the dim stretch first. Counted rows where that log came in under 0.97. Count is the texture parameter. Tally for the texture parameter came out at 7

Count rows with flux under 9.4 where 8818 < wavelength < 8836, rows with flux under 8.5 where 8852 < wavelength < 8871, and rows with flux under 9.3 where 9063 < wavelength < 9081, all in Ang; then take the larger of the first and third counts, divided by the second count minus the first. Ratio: -2.0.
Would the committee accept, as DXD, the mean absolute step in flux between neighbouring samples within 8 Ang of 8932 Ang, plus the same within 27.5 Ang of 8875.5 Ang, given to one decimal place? 2.1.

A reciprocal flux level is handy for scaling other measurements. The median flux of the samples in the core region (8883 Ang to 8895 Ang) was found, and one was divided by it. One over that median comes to 0.124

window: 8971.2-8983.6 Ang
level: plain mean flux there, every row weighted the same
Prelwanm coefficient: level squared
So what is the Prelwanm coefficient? 88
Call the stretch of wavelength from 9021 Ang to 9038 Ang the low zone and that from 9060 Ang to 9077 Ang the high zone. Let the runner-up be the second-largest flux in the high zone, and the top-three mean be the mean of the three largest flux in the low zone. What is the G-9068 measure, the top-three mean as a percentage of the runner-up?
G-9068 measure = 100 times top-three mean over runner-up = 101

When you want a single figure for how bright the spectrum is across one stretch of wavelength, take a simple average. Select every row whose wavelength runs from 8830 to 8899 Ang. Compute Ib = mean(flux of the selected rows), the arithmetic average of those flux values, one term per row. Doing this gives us 8.1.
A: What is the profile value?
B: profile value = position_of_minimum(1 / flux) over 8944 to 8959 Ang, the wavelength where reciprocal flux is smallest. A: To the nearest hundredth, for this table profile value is 8957.77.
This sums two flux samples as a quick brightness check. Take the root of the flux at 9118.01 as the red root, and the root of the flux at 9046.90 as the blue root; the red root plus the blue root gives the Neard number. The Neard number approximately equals 5.87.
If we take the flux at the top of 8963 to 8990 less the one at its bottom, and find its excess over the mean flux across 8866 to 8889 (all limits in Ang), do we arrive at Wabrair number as -13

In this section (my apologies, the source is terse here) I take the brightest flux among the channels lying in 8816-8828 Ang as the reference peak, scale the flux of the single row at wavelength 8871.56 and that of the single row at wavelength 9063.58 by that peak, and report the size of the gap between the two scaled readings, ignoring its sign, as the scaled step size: 0.12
